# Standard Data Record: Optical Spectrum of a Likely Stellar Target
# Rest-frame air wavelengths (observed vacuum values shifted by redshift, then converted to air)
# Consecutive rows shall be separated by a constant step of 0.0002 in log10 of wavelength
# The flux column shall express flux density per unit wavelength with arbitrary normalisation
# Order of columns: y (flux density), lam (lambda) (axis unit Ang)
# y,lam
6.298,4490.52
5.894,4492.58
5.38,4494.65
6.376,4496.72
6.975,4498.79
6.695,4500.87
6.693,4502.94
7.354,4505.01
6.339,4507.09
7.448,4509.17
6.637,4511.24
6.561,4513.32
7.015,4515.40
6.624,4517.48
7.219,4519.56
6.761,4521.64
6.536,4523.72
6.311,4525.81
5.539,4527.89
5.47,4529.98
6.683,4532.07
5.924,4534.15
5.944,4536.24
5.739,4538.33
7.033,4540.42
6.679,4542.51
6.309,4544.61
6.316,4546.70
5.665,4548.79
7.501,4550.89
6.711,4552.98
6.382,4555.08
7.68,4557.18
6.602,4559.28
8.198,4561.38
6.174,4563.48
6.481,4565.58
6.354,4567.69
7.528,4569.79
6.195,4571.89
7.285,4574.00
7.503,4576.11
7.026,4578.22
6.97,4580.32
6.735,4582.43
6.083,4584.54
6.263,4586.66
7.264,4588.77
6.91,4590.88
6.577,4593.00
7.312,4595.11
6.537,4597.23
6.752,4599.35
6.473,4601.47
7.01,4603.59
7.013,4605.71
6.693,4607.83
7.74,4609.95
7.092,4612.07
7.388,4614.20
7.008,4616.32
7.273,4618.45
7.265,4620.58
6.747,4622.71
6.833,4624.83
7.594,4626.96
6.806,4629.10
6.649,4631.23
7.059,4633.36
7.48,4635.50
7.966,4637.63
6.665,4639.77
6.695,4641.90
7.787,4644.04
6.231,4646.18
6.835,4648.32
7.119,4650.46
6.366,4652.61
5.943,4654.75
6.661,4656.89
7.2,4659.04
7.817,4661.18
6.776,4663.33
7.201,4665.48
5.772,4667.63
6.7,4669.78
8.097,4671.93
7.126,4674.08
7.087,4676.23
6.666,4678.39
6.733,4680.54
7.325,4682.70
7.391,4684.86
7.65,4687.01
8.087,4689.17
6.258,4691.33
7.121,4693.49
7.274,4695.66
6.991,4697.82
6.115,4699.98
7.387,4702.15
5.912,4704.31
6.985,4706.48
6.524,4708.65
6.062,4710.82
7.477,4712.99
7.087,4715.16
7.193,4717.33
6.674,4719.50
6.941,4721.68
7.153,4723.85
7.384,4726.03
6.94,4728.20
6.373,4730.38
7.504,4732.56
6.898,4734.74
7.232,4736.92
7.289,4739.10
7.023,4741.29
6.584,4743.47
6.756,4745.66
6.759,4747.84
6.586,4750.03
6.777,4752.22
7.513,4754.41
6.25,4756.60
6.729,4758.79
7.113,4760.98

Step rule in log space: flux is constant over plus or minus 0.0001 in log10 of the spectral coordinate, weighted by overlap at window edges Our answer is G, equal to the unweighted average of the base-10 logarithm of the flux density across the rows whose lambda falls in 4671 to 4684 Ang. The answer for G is 0.85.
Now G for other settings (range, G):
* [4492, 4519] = 0.82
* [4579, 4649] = 0.84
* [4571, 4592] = 0.83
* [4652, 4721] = 0.84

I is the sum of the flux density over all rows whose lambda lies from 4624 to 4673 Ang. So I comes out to 160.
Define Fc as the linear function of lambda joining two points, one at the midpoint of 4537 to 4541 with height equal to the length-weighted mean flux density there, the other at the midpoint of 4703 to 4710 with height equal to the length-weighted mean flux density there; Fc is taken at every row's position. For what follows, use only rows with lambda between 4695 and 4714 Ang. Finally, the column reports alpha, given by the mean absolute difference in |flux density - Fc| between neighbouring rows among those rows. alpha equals 0.35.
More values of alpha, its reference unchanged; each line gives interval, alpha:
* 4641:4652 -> 0.70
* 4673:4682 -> 0.18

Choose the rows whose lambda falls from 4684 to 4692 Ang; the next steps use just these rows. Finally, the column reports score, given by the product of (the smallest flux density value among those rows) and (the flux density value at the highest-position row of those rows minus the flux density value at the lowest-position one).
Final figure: -7.1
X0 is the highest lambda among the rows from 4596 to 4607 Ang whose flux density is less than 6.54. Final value 4601.47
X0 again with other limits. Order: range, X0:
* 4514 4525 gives 4523.72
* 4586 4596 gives 4586.66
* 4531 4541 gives 4538.33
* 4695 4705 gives 4704.31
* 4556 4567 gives 4565.58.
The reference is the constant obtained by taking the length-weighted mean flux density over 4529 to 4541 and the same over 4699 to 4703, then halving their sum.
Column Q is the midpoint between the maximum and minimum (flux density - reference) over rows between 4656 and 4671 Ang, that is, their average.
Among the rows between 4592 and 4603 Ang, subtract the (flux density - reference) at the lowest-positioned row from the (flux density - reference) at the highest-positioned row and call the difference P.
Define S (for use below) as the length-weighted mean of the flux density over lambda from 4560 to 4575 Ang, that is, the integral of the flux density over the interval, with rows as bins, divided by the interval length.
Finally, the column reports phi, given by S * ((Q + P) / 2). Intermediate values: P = -0.10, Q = 0.38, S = 6.88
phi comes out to 0.96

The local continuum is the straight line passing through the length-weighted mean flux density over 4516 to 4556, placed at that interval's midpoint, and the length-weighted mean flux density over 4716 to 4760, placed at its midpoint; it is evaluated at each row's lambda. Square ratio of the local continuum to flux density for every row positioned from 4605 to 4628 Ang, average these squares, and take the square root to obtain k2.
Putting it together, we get 0.927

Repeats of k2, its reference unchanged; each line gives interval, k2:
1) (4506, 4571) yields 0.984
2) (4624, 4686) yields 0.970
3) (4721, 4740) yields 0.979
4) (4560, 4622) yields 0.950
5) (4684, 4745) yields 0.991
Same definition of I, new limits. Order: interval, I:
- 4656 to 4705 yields 161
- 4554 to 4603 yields 157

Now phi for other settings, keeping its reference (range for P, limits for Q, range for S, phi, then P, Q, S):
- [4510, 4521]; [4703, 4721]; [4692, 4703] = 3.00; 0.58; 0.28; 6.94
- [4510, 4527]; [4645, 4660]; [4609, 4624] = -0.60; -0.33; 0.16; 7.21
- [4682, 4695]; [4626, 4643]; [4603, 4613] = 2.46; -0.20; 0.90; 7.12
